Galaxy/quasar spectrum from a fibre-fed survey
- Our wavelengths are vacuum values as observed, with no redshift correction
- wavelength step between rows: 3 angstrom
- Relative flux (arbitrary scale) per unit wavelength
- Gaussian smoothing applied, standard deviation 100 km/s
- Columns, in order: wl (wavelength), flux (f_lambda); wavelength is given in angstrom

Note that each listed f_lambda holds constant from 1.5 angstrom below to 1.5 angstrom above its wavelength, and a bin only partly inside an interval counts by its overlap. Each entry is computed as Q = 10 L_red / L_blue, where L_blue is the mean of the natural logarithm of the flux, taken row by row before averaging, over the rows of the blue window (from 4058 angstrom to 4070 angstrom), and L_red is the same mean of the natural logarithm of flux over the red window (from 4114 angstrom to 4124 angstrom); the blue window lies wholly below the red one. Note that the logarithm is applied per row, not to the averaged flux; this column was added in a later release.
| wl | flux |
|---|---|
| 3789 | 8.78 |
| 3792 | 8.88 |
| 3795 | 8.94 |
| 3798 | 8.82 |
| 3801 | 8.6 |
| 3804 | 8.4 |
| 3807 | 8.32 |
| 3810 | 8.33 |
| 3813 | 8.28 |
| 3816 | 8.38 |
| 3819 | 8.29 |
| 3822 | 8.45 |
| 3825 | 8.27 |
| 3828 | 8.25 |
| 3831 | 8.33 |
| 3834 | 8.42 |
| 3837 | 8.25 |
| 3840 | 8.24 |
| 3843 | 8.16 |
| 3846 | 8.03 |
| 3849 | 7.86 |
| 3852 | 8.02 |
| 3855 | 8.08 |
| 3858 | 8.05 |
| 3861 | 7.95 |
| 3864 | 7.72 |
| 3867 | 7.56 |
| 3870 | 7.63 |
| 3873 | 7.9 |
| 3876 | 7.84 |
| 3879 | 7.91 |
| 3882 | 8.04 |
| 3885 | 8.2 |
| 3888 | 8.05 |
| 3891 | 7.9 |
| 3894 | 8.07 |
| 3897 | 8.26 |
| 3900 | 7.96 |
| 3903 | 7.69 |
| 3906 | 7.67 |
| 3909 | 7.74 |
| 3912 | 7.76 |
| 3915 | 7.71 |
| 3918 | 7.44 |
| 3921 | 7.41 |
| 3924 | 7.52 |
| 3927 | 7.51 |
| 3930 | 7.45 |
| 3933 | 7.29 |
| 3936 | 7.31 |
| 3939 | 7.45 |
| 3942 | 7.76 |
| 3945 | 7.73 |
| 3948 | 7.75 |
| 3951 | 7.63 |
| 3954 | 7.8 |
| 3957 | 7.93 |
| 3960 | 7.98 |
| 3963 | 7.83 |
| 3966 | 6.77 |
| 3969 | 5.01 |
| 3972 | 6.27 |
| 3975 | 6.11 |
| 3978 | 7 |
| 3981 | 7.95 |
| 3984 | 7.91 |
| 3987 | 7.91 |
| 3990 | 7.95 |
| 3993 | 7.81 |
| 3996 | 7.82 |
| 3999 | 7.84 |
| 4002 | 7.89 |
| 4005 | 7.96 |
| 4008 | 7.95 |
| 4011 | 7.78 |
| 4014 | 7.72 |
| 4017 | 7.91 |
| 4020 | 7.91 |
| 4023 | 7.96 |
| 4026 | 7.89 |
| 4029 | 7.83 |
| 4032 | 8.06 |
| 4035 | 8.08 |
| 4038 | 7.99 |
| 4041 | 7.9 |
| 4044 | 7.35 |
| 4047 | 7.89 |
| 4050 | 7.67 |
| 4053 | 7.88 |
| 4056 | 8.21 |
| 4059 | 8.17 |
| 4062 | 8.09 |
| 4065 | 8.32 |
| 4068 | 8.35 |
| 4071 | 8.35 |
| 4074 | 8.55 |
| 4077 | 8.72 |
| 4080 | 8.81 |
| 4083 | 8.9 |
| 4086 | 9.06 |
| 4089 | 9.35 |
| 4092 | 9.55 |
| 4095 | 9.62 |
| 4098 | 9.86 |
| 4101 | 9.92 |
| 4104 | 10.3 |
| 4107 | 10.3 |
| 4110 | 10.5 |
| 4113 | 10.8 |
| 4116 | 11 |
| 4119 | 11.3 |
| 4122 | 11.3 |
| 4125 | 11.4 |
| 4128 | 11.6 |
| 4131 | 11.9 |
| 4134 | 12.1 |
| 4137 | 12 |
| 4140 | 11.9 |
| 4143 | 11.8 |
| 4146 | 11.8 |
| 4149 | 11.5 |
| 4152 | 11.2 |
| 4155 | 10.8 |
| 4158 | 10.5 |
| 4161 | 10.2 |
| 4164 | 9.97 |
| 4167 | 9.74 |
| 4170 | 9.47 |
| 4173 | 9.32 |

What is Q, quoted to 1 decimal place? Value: 11.5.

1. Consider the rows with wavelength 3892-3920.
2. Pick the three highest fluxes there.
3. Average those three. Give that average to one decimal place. 8.1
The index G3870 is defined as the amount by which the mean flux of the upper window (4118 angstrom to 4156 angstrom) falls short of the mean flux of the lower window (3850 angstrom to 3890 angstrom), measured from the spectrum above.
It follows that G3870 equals -3.7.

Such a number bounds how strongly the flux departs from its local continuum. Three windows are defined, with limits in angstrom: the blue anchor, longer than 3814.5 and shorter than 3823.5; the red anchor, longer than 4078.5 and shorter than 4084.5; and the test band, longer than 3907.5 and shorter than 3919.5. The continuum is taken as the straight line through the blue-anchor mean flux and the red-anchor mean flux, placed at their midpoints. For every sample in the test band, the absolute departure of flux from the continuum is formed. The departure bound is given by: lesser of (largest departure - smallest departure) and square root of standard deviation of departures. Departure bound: 0.33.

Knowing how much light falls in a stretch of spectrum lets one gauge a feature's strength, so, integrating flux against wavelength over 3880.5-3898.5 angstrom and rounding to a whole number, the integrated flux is 146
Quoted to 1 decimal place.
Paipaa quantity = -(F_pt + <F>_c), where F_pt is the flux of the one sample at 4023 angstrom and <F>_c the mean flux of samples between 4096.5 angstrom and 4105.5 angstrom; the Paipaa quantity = -18.0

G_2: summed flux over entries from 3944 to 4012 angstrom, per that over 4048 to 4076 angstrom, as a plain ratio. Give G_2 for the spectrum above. 2.3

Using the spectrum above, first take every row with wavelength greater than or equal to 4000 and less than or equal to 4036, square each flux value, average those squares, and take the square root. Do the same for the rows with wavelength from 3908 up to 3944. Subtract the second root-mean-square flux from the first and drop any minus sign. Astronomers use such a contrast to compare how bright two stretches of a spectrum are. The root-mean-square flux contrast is 0.4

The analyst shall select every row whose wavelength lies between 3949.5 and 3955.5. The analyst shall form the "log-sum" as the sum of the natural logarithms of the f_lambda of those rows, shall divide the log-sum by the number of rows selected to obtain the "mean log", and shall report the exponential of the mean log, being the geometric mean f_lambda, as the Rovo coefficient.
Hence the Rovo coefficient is 7.71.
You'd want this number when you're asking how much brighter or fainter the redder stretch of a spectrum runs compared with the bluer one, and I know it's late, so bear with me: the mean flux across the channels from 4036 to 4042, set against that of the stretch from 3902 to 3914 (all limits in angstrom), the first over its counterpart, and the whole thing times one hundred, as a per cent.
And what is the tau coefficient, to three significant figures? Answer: 103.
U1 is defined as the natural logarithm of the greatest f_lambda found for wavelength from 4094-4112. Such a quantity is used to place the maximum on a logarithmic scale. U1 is 2.35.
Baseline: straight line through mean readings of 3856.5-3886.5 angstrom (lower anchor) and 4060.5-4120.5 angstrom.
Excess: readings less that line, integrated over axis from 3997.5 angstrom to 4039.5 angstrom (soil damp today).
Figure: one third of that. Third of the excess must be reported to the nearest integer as -15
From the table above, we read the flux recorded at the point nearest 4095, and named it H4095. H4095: 9.62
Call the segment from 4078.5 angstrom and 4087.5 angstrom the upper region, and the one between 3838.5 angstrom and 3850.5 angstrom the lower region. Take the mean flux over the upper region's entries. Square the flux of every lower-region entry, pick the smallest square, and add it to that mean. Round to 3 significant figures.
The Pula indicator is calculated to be 70.7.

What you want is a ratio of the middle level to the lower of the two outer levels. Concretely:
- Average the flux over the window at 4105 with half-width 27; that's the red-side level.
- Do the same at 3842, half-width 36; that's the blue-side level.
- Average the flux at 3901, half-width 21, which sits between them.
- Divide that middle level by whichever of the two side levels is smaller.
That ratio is 0.97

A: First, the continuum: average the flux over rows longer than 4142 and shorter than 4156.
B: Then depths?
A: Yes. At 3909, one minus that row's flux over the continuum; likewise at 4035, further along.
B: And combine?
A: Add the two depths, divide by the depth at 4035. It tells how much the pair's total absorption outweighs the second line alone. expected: 2.1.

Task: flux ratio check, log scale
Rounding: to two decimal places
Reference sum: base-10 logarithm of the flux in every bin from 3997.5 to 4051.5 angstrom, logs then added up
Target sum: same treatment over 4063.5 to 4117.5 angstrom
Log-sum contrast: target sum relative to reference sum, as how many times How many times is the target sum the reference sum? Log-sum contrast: 1.09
